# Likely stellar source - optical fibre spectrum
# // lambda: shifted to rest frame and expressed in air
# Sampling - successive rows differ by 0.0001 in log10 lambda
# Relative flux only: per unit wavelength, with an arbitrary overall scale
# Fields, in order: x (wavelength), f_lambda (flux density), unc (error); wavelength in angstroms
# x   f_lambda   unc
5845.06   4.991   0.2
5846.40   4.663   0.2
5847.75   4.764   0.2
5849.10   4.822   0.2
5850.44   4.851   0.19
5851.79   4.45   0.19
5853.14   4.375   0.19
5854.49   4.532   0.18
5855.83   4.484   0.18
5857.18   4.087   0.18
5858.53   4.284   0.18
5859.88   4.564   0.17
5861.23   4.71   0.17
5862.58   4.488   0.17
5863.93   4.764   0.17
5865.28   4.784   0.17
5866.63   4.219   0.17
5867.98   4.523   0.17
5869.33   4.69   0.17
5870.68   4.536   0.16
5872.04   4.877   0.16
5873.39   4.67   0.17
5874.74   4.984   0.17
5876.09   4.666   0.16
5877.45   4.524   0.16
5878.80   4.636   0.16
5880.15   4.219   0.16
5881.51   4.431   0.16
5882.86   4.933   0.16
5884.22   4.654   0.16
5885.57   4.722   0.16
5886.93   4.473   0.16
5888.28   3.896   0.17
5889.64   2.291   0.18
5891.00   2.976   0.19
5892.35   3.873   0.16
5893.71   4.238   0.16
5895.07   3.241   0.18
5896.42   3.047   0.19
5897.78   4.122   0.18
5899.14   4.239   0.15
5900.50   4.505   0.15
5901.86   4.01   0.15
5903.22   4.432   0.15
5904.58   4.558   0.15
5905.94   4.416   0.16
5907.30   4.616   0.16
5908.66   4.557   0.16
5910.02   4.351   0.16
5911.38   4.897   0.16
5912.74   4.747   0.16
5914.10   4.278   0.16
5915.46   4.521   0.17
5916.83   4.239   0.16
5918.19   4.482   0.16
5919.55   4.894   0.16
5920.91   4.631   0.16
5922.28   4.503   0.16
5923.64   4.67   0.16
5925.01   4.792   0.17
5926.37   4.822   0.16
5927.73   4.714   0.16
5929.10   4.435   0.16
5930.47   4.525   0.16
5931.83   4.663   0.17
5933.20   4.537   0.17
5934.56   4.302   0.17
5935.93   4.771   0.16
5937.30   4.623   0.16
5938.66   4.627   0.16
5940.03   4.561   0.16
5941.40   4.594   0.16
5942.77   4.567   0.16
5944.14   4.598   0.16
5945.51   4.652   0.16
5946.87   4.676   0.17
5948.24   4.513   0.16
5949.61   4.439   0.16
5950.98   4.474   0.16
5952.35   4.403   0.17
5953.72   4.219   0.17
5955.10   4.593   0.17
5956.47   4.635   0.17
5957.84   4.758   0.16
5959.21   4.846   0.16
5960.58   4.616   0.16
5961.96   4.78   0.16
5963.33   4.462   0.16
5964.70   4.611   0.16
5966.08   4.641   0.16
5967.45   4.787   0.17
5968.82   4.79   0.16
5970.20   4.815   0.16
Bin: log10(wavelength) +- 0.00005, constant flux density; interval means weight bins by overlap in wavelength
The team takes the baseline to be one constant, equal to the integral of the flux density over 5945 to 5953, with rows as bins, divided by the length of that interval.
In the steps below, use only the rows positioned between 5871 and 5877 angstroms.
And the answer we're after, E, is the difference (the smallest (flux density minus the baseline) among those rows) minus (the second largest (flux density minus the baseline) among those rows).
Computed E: -0.21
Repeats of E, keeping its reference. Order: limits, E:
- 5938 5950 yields -0.21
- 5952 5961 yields -0.54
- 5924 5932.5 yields -0.36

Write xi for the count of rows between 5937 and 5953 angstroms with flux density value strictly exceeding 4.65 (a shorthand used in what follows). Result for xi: 2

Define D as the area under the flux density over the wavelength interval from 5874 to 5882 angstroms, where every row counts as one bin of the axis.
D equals 37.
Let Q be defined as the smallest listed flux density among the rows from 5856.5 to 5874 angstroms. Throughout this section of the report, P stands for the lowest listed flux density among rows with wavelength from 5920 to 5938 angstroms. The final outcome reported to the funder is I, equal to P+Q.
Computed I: 8.39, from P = 4.302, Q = 4.087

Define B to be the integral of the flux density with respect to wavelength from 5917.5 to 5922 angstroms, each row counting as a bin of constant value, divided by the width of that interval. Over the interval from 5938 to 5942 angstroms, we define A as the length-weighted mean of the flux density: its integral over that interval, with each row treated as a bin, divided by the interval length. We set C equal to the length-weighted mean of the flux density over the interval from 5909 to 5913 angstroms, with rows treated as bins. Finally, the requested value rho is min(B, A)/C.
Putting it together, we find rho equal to 0.99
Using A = 4.59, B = 4.66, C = 4.65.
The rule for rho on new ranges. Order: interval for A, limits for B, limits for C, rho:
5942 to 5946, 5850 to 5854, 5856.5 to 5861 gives 1.04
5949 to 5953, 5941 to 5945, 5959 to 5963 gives 0.94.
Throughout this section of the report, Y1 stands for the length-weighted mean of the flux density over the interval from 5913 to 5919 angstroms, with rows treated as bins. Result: 4.42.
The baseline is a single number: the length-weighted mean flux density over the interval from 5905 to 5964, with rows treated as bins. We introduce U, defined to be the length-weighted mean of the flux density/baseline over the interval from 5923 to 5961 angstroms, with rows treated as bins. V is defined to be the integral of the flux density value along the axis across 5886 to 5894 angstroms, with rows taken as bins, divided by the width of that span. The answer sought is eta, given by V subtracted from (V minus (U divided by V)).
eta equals -0.276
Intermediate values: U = 1.00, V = 3.63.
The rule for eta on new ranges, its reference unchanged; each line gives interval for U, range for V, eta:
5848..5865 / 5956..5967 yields -0.212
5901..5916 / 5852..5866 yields -0.218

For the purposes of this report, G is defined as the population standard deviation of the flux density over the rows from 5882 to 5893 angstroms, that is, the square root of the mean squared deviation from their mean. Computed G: 0.87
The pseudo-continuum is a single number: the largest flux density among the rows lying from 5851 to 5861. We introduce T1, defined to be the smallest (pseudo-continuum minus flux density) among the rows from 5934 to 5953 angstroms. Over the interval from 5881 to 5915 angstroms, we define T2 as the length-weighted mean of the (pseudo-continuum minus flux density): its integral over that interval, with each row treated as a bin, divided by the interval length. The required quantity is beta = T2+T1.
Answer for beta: 0.18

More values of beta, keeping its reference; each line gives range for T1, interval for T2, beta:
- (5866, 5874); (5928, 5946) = -0.32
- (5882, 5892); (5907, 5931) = -0.40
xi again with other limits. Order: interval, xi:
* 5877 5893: 3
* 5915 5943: 7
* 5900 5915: 2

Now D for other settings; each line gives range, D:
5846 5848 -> 9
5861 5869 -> 37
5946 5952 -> 27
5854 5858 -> 17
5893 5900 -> 27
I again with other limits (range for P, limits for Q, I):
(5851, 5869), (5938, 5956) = 8.31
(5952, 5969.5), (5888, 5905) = 6.51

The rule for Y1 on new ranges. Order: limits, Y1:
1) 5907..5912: 4.60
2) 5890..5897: 3.43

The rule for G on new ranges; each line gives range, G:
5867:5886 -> 0.19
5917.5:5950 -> 0.13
